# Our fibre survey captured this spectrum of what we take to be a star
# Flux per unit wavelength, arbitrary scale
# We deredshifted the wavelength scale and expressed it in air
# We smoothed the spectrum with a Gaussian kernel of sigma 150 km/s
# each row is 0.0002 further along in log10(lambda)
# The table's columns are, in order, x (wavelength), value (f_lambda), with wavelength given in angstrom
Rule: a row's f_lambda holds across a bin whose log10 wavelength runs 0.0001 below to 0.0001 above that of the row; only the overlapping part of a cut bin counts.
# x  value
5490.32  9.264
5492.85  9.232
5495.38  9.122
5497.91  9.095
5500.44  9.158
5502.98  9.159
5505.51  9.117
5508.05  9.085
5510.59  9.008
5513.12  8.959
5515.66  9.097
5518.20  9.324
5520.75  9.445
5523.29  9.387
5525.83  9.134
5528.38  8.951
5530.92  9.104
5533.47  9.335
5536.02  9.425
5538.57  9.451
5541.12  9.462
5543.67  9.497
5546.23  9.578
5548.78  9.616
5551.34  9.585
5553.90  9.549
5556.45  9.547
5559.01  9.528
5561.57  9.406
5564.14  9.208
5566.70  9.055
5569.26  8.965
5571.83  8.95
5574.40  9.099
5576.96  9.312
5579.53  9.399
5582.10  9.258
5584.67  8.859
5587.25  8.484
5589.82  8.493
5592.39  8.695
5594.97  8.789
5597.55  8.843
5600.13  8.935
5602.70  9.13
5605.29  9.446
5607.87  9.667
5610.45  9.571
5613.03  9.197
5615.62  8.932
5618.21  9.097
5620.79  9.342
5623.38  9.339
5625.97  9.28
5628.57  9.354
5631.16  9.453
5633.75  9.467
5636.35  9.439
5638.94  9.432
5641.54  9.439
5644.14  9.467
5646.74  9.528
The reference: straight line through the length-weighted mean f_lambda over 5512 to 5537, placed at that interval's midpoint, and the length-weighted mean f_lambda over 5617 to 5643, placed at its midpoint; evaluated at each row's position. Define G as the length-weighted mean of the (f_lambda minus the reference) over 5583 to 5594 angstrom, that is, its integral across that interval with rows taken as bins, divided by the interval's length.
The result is -0.6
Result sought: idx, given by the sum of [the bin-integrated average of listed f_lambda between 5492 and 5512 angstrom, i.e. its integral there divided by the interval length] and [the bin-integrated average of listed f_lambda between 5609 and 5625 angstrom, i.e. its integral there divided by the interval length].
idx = 18.4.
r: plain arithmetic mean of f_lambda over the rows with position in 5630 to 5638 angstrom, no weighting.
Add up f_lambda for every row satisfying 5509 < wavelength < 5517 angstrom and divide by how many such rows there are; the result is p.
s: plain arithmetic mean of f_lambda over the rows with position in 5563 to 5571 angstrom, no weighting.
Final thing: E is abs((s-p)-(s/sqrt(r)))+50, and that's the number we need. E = 52.9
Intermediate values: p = 9.02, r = 9.45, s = 9.08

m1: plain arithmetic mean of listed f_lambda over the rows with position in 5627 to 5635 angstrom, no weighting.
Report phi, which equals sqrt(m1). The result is 3.07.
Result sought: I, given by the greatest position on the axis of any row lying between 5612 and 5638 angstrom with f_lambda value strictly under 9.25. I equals 5618.21 angstrom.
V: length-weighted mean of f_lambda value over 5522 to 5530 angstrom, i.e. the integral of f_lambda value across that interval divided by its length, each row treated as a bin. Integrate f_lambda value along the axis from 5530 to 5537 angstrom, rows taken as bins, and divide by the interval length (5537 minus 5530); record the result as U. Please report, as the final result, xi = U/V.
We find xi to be 1.01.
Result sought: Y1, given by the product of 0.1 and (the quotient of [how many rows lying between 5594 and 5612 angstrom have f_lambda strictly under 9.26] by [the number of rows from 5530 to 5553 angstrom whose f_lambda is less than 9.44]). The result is 0.133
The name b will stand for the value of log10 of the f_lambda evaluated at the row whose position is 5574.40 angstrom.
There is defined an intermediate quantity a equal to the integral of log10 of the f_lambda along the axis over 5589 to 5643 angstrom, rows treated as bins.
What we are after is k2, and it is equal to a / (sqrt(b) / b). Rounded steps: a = 52.1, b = 0.959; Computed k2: 51.0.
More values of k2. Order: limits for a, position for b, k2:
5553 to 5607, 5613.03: 50.8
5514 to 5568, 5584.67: 51.1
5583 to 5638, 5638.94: 52.2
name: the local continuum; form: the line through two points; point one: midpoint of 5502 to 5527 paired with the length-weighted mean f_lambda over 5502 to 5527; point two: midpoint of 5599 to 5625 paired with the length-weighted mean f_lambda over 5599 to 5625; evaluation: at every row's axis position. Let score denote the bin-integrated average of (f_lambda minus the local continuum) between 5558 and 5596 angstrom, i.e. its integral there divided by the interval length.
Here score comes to -0.21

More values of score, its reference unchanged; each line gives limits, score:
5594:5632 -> -0.05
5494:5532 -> -0.03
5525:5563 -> 0.21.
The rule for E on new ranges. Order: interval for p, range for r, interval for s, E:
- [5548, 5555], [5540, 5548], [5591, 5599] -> 53.7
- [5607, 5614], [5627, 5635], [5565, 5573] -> 53.4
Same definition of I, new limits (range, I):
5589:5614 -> 5613.03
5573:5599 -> 5597.55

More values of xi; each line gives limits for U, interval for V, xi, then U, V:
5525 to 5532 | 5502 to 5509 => 0.99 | 9.06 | 9.12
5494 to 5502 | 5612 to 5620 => 1.00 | 9.12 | 9.09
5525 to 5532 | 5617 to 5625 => 0.98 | 9.06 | 9.27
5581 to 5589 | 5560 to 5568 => 0.96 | 8.83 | 9.23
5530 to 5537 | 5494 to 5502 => 1.02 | 9.29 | 9.12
